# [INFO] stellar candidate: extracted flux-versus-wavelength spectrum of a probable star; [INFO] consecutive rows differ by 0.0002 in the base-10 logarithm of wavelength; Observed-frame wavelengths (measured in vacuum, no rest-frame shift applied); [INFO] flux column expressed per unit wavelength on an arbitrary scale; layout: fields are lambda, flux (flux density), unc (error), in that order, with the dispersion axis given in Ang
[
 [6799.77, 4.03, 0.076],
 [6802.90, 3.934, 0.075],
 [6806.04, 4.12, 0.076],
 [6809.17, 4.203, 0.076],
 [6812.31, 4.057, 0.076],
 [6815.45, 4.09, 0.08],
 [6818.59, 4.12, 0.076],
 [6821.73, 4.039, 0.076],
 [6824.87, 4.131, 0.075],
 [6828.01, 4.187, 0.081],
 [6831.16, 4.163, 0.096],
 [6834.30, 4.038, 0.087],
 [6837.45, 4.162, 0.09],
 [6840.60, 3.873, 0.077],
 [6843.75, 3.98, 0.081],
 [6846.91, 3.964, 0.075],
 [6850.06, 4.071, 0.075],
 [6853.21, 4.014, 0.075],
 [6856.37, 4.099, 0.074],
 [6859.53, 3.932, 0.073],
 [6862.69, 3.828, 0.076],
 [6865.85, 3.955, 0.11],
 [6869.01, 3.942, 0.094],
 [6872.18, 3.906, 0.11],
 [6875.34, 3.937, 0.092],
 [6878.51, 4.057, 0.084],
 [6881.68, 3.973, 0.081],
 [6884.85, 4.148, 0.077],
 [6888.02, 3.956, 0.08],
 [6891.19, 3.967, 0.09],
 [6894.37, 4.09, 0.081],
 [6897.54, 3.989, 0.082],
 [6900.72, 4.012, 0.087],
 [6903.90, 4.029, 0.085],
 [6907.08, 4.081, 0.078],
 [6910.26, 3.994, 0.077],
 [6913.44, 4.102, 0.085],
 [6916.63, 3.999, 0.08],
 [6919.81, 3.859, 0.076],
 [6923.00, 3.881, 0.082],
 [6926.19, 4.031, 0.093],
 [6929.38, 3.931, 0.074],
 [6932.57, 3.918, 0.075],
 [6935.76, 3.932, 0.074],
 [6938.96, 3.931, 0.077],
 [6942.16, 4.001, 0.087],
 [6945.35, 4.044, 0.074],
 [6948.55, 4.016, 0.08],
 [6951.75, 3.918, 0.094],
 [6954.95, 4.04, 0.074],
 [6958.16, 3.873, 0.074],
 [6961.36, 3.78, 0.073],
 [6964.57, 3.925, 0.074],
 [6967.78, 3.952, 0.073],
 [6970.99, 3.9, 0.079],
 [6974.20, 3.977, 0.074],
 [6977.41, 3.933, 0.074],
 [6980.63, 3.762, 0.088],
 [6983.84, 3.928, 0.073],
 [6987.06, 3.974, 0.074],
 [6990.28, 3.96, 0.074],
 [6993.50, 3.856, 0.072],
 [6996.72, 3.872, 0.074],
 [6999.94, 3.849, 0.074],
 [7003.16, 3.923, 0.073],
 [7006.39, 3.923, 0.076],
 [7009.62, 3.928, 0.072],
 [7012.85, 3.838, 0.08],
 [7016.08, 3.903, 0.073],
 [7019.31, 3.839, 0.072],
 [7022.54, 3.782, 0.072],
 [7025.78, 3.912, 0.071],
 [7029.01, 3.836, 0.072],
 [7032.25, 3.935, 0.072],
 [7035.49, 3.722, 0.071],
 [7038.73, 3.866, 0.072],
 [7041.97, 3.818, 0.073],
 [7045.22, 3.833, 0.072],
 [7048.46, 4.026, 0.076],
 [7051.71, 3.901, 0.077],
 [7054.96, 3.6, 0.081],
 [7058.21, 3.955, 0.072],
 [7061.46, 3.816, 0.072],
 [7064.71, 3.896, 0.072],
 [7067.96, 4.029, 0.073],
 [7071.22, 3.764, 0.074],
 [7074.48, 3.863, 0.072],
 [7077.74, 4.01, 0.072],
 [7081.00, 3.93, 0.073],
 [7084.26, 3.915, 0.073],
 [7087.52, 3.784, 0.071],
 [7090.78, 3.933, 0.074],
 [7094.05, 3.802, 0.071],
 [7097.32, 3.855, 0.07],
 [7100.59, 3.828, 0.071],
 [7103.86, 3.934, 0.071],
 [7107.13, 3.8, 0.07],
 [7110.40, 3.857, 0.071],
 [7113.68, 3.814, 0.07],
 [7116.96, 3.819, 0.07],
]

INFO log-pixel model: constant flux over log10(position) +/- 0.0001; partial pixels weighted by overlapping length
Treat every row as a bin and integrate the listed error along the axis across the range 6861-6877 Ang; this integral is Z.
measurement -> 1.54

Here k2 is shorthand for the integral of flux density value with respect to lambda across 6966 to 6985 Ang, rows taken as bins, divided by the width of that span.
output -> 3.91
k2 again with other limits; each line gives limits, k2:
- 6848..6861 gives 4.03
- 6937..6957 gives 3.99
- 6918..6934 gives 3.93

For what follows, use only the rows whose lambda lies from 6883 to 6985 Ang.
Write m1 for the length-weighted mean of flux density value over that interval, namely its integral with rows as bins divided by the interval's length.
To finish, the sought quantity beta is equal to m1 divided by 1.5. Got 2.644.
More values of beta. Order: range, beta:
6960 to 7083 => 2.588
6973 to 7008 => 2.603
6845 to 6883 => 2.648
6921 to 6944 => 2.631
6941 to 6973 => 2.630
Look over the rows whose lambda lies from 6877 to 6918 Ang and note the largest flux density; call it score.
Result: 4.148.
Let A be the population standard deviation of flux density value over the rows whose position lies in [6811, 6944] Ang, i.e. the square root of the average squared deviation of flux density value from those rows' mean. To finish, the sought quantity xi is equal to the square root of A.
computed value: 0.297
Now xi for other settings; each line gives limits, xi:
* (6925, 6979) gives 0.255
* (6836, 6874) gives 0.303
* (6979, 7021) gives 0.238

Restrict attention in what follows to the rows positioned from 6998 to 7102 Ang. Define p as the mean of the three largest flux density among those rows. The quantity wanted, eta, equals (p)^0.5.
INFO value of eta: 2.01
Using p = 4.02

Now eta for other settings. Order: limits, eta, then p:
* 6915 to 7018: 2.01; 4.04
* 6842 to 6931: 2.03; 4.12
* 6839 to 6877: 2.02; 4.06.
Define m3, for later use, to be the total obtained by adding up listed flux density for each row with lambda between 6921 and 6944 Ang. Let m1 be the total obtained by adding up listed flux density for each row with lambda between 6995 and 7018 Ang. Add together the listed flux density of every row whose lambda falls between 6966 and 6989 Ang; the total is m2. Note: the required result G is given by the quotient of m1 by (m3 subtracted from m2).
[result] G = -137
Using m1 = 27.2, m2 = 27.4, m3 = 27.6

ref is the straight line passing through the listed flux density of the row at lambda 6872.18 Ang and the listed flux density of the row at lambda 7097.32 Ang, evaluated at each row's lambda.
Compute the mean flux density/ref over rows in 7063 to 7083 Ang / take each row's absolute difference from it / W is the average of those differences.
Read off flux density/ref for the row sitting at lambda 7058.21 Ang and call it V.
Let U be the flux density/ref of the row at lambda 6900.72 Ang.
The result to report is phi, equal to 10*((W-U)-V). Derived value -20.3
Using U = 1.03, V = 1.02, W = 0.0194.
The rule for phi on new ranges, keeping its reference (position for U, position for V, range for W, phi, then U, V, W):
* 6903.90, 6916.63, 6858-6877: -20.5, 1.03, 1.03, 0.0085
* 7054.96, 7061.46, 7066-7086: -19.0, 0.93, 0.99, 0.0184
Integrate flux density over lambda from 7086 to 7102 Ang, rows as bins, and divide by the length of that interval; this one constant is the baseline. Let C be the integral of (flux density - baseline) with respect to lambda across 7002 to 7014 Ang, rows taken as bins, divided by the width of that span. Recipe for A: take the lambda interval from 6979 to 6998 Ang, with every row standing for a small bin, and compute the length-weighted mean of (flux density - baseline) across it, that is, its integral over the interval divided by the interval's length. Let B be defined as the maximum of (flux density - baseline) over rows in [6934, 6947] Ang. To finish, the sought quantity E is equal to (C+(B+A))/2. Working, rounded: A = 0.05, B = 0.20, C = 0.06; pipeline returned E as 0.16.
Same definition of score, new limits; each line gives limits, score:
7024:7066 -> 4.026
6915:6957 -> 4.044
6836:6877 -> 4.162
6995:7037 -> 3.935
